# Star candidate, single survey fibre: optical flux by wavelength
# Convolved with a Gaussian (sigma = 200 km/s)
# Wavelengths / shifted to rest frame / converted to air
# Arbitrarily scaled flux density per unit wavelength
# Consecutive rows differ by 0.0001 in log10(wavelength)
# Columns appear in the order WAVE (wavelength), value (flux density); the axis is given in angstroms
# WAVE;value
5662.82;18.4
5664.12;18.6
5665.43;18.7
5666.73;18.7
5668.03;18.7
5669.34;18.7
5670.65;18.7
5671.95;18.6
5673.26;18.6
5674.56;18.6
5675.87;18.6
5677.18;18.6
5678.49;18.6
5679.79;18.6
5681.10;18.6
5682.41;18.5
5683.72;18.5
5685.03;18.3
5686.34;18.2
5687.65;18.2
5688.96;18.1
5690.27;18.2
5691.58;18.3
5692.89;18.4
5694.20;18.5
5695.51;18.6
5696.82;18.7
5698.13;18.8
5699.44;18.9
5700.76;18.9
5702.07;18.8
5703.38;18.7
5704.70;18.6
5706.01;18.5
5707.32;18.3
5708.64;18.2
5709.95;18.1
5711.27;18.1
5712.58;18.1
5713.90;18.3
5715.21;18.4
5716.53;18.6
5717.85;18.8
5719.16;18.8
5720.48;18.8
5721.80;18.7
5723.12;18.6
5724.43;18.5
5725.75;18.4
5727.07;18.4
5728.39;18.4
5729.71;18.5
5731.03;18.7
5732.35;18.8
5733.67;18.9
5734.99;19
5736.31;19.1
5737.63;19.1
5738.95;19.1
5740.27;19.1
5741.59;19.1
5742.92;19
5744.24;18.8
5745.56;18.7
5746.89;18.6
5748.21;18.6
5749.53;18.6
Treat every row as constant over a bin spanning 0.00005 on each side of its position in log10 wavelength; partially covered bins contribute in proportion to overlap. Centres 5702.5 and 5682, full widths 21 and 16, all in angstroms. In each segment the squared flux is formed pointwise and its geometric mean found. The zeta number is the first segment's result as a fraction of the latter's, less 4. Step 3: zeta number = -2.993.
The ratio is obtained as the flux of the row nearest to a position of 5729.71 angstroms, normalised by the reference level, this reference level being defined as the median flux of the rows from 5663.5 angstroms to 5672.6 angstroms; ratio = 0.99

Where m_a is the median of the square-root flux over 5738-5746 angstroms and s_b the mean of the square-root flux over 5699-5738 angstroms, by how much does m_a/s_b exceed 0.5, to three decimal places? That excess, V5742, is 0.512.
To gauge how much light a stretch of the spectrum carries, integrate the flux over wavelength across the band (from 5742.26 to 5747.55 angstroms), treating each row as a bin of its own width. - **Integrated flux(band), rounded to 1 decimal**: 99.3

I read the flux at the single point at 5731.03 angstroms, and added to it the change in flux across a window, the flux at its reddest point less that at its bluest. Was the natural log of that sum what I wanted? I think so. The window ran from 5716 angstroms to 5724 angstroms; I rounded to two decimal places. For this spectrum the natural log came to 2.93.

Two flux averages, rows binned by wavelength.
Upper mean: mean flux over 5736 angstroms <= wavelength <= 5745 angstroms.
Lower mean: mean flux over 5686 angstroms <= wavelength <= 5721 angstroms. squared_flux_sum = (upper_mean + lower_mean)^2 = 1408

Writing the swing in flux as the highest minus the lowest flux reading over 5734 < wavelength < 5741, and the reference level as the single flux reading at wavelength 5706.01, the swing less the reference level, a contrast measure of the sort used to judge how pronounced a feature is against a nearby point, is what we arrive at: -18.4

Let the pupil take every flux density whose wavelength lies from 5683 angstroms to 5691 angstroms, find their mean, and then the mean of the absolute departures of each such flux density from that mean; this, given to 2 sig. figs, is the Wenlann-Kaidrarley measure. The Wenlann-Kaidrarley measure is 0.10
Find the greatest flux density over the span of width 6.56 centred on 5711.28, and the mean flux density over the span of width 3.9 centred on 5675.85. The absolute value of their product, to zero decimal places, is 340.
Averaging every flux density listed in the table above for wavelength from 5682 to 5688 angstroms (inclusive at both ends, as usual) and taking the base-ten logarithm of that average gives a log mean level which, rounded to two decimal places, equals 1.26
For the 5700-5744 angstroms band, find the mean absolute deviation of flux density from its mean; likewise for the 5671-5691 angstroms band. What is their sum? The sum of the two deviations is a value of 0.43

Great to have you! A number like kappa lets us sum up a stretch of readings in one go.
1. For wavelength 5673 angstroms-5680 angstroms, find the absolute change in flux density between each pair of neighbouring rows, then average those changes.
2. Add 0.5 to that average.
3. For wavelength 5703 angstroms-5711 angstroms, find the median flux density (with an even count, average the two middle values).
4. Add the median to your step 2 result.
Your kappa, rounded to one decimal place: 18.9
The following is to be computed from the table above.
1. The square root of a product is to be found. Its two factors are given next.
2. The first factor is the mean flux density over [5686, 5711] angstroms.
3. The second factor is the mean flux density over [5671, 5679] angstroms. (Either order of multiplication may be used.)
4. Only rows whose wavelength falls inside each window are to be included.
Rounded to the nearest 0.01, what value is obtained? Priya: 18.54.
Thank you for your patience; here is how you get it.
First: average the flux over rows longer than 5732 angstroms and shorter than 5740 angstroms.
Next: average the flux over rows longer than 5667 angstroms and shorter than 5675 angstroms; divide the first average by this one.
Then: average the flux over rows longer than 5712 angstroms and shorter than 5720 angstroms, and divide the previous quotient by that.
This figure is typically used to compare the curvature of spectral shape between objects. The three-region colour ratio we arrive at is 0.0551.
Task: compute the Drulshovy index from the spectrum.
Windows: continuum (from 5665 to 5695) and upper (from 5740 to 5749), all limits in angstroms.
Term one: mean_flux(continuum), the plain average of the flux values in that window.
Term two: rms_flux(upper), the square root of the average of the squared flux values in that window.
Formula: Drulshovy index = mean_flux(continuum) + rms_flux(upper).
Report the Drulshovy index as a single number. 37.3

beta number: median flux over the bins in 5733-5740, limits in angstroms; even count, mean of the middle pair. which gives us 19.1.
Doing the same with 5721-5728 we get 18.5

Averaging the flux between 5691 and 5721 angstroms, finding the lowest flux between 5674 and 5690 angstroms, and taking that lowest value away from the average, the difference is 0.43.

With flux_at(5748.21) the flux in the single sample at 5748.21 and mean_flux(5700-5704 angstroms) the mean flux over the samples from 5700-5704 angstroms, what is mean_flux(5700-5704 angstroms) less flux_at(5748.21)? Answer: 0.20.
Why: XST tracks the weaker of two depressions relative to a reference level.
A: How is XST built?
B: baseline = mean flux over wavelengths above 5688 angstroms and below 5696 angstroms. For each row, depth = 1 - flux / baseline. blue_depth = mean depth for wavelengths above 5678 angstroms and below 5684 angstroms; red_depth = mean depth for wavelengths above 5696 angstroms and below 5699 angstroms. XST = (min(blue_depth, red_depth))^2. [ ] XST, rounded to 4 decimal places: 0.0005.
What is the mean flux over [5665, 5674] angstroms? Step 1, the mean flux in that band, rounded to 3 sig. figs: 18.7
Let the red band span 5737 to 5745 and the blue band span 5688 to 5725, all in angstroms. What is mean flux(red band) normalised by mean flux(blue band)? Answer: 1.03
